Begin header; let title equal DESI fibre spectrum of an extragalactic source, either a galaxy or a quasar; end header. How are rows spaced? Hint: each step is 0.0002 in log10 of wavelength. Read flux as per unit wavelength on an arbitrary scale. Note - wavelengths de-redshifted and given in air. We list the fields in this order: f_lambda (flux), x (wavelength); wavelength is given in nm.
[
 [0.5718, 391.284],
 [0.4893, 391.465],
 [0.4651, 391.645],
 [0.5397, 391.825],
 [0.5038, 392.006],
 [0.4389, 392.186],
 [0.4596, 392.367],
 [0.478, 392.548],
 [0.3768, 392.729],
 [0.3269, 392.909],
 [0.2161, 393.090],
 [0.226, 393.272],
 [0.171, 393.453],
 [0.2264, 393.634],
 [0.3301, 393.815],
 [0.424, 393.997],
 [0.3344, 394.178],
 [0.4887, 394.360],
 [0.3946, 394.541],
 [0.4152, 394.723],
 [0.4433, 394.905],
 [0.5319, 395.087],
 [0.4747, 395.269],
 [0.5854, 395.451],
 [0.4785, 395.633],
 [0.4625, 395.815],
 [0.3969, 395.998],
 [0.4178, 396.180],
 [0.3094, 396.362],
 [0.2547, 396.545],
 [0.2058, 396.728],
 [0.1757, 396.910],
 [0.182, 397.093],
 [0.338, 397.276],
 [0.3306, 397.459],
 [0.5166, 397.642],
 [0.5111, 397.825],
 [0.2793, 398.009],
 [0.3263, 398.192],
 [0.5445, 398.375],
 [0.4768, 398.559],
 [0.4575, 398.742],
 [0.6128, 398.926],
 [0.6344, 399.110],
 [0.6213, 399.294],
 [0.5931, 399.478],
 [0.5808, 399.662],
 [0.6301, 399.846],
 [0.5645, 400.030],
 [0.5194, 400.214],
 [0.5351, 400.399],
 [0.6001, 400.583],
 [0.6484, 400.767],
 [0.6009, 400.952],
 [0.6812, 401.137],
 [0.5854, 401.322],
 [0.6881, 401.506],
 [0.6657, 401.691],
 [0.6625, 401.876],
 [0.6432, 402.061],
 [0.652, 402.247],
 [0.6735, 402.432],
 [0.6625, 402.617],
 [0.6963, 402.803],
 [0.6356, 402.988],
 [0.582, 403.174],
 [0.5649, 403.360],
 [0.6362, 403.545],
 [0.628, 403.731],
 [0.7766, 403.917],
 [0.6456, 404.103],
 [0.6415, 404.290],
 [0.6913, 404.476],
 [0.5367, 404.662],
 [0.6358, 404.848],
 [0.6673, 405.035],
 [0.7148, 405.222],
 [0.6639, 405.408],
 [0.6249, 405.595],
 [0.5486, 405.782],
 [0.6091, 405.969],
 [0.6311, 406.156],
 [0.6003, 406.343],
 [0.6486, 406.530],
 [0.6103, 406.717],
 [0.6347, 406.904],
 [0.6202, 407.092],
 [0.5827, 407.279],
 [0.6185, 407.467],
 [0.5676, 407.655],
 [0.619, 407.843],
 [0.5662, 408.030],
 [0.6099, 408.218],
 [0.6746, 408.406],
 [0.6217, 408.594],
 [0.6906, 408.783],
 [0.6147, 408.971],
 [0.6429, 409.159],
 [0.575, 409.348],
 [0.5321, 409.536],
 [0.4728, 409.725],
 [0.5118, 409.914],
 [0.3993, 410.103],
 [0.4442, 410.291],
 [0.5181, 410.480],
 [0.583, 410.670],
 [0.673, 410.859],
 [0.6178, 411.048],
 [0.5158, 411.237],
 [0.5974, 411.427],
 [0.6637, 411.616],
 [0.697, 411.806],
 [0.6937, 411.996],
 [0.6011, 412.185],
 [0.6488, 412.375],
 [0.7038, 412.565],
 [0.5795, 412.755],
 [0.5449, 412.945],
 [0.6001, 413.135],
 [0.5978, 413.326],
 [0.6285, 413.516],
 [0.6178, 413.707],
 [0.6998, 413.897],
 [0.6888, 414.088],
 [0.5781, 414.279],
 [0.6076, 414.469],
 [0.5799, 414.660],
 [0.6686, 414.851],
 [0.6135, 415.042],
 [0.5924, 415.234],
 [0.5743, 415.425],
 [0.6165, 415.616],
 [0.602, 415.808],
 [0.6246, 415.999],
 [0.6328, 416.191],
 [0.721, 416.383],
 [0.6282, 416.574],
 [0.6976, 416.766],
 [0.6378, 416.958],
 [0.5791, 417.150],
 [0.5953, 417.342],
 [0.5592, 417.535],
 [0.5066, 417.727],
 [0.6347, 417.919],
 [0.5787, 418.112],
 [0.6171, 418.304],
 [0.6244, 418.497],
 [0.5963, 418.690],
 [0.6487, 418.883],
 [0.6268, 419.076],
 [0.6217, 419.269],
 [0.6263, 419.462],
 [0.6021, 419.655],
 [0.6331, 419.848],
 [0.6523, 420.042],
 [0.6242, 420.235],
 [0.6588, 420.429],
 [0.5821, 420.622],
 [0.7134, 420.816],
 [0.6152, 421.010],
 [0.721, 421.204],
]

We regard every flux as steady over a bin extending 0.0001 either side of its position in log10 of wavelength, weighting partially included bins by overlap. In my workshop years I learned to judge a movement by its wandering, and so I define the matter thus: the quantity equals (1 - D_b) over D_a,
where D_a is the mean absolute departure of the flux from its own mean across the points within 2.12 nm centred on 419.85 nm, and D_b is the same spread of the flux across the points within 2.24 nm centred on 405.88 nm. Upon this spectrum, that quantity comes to 41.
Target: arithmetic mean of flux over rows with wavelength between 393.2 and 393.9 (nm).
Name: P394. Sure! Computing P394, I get 0.24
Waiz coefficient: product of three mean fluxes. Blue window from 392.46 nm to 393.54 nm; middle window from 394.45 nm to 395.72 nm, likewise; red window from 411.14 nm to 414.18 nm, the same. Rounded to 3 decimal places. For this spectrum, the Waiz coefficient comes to 0.089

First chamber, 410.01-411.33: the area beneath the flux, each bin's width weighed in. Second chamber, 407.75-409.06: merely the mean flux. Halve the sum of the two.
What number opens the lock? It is 0.67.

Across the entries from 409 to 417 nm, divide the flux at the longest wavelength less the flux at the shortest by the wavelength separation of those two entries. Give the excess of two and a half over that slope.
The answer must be 2.50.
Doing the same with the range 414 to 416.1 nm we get 2.53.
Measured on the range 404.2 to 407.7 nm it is 2.52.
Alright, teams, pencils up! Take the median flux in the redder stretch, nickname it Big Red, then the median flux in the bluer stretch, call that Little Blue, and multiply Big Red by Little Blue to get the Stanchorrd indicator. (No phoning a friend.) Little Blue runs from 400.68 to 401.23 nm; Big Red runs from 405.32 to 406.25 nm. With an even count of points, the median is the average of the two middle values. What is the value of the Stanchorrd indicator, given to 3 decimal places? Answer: 0.405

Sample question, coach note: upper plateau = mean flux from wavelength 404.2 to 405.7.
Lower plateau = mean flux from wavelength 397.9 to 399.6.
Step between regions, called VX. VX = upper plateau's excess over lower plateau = 0.14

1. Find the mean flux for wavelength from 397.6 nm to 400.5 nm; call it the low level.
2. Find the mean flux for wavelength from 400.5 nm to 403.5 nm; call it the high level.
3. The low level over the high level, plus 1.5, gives 2.3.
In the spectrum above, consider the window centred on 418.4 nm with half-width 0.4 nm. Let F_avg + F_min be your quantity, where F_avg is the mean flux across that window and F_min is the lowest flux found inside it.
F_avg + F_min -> 1.18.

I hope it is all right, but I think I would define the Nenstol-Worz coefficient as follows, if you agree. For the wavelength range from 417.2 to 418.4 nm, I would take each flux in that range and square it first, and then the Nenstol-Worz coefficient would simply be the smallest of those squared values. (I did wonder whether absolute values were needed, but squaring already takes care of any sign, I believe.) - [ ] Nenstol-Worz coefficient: 0.257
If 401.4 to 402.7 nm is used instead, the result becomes 0.414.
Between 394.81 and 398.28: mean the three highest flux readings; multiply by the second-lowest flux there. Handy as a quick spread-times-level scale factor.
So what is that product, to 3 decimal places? 0.099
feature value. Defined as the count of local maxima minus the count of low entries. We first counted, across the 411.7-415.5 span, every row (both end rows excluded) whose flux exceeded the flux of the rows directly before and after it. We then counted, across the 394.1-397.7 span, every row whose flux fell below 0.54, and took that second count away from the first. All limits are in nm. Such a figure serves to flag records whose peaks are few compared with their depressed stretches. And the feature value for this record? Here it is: -13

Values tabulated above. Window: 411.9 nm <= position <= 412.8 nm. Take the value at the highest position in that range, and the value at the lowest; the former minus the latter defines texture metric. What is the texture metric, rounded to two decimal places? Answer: -0.11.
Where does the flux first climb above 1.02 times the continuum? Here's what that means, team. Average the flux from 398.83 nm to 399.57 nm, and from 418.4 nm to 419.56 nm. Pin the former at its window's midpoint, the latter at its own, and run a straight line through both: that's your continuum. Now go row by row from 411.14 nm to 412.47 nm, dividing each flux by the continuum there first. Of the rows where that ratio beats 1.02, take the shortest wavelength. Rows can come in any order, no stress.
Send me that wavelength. 411.616 nm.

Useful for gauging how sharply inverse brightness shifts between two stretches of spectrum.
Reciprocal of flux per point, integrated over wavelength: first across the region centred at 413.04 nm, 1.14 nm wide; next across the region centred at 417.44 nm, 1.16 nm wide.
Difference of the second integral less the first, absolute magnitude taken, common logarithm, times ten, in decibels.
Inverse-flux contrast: -10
